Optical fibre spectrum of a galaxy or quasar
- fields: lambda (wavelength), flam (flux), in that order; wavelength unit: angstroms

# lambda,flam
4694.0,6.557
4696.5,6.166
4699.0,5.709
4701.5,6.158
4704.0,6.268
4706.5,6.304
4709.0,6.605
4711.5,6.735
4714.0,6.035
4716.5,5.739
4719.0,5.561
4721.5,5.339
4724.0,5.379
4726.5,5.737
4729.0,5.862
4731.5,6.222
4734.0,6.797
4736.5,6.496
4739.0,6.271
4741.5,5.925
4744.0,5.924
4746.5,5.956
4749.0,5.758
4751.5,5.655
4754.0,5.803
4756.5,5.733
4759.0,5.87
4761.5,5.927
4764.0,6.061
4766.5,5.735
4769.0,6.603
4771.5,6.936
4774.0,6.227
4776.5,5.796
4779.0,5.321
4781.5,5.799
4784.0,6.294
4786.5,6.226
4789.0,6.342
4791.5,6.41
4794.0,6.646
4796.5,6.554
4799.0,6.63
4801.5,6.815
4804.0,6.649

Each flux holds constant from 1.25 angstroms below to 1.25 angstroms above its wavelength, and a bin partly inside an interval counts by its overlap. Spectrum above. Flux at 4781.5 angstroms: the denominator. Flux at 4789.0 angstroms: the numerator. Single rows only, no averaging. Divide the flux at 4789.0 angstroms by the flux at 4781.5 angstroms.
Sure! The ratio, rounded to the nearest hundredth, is 1.09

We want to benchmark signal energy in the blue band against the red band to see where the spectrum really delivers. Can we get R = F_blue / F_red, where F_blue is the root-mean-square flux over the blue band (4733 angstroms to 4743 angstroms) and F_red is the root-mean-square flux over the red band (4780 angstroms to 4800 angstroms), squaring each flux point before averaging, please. 1.00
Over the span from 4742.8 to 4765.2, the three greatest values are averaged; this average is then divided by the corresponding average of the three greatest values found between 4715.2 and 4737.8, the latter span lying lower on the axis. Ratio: 0.92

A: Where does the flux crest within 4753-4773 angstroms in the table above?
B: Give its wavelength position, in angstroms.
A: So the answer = 4771.5 angstroms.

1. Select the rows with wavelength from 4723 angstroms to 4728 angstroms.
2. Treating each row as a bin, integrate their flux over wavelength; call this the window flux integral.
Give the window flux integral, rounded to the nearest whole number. 28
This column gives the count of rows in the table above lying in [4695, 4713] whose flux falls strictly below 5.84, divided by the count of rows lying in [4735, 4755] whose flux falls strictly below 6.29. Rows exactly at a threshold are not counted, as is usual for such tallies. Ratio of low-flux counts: 0.1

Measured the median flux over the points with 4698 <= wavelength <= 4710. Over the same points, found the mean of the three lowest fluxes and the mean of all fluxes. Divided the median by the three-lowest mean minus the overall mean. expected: -38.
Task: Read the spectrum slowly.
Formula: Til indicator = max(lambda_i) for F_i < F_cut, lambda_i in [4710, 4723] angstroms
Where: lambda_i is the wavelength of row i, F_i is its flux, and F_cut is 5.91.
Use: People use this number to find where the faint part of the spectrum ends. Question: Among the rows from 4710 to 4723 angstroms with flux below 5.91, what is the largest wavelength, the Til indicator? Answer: 4721.5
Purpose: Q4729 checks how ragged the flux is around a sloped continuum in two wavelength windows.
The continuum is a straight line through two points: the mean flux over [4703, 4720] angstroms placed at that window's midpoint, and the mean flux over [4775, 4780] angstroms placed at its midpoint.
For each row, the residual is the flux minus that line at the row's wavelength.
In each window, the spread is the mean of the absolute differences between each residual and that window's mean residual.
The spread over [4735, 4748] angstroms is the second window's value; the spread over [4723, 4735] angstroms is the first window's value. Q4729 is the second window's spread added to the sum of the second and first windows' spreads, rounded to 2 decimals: 0.81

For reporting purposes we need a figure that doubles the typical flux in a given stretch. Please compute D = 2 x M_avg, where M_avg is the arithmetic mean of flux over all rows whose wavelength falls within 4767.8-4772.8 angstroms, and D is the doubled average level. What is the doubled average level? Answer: 13.5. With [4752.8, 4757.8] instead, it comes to 11.5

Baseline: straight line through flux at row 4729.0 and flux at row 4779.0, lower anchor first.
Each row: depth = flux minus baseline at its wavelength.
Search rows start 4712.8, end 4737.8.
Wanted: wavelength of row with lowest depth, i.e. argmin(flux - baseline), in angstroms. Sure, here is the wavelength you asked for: 4721.5 angstroms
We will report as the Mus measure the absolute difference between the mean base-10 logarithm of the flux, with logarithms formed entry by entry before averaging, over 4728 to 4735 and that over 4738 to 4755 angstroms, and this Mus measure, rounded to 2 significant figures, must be 0.028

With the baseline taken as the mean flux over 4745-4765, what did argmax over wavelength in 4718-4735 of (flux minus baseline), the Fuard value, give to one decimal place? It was 4734.0 angstroms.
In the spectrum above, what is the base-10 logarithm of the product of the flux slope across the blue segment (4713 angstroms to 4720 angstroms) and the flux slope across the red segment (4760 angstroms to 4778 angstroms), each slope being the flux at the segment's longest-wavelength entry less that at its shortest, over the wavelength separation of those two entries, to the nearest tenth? -3.1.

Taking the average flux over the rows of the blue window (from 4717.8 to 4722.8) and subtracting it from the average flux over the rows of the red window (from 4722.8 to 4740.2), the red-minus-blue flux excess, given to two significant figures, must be 0.66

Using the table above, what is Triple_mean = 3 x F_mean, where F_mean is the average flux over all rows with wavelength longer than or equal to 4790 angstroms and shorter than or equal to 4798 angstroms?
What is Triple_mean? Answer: 19.6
